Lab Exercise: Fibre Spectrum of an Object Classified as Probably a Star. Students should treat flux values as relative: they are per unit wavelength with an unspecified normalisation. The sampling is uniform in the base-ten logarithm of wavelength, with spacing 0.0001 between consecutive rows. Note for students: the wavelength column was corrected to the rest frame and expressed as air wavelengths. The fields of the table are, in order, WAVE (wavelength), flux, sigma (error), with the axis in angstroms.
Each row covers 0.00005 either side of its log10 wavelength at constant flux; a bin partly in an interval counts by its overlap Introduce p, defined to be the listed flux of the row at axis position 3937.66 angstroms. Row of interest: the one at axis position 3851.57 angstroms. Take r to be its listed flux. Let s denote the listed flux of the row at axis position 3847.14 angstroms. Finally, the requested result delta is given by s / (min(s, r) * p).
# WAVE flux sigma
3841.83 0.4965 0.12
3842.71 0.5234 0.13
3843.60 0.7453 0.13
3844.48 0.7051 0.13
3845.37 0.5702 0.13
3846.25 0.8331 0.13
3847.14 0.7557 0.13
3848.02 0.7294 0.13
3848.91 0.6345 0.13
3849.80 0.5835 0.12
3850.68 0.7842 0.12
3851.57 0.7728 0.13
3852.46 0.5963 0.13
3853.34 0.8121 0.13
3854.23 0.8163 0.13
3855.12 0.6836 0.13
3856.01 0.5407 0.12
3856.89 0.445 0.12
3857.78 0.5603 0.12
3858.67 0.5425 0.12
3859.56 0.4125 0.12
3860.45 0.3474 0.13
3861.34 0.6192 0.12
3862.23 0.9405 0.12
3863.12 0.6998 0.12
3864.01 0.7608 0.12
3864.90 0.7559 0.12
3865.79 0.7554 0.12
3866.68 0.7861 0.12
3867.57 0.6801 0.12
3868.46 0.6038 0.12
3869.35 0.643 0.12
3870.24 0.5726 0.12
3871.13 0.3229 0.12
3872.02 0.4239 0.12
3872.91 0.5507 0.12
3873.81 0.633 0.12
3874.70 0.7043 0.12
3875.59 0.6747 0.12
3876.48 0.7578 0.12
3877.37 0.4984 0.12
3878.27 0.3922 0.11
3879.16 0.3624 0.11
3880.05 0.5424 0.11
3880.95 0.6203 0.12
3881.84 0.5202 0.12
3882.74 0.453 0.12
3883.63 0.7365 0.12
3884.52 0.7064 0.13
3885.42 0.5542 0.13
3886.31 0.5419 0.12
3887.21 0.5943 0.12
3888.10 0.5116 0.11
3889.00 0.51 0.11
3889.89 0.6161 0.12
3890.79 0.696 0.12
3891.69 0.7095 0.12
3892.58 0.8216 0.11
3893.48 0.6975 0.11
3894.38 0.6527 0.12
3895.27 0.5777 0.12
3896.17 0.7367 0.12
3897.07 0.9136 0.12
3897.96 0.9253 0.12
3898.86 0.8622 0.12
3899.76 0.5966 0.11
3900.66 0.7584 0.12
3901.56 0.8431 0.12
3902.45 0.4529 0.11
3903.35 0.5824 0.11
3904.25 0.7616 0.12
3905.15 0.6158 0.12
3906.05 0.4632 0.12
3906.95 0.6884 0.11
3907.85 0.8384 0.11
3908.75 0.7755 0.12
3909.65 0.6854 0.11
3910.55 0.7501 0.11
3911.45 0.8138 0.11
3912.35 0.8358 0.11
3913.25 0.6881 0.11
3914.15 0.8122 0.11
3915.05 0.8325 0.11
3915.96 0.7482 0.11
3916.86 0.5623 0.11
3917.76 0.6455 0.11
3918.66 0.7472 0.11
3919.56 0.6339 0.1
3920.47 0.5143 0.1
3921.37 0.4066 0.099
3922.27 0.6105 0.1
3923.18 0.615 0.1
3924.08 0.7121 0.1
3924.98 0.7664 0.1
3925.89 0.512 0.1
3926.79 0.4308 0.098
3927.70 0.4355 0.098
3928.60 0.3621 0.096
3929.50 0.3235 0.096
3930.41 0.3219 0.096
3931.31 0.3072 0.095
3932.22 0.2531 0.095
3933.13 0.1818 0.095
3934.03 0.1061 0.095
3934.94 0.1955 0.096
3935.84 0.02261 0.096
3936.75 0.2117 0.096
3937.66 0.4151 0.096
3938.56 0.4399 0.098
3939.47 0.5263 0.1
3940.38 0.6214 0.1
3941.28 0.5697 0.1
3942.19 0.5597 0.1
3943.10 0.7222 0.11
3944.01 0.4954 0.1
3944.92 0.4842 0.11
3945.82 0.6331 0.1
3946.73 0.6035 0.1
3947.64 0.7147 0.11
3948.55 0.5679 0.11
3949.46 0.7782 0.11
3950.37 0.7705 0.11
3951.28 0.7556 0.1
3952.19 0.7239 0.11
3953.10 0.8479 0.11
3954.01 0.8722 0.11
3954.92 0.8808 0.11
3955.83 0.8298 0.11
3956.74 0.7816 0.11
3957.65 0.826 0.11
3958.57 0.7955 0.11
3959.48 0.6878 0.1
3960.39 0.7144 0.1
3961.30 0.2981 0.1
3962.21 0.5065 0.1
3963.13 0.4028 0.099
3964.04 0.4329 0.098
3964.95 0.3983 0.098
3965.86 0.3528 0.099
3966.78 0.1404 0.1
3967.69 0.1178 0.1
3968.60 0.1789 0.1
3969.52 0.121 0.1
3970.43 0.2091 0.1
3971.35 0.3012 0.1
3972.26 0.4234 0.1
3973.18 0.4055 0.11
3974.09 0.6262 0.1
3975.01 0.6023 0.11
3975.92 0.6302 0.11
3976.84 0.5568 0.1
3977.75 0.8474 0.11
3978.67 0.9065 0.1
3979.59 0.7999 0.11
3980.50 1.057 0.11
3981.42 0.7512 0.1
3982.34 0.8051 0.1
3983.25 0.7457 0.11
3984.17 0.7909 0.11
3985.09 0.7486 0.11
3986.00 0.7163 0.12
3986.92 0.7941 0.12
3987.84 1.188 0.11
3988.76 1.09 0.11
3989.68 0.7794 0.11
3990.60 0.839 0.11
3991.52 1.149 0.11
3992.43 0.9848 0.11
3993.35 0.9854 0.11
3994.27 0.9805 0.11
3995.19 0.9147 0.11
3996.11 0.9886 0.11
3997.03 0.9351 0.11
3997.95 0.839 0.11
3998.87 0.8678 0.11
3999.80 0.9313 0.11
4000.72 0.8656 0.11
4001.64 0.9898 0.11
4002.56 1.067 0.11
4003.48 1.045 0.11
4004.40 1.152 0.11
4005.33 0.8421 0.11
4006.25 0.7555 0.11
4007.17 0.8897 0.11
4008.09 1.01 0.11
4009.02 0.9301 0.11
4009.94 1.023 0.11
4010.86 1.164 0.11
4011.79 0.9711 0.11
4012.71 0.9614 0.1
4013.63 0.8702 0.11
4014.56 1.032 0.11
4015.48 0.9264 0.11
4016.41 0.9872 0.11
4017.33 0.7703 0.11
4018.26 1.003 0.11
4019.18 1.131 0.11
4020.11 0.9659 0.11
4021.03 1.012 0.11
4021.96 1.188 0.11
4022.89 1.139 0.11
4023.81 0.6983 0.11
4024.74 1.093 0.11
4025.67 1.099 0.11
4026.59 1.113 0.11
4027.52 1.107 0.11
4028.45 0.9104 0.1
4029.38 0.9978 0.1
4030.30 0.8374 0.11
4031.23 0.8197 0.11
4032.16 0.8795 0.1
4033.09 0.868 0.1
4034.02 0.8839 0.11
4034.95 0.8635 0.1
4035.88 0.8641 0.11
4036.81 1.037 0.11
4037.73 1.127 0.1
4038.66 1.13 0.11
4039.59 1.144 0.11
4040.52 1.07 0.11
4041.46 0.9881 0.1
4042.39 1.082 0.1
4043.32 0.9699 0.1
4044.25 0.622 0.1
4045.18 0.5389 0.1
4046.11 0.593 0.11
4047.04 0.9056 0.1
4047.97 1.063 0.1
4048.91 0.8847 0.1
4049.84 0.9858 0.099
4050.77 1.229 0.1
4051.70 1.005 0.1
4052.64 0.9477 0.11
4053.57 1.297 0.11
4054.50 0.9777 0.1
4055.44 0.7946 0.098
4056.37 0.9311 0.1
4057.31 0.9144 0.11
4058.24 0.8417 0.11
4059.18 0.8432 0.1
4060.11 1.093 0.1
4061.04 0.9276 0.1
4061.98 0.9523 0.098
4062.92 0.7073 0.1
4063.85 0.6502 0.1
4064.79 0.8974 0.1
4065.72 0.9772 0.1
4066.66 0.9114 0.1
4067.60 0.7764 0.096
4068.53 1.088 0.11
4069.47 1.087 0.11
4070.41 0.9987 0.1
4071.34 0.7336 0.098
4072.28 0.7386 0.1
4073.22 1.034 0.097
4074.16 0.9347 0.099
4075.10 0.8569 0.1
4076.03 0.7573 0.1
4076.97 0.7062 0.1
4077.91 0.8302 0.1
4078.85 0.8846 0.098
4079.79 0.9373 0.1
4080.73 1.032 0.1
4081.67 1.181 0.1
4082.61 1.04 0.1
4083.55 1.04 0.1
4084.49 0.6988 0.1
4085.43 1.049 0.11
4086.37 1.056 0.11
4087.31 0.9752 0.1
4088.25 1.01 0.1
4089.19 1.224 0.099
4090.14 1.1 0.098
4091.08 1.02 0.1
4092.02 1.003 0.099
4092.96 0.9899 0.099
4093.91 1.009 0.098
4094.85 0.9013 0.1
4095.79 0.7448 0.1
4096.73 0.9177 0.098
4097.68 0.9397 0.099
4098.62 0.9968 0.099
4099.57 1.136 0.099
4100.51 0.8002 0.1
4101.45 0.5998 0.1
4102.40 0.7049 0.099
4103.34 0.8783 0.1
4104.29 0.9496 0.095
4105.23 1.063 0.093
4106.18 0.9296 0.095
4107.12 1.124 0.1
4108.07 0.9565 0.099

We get 2.4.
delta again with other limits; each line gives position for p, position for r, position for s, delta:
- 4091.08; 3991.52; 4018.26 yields 1.0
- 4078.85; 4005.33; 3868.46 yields 1.1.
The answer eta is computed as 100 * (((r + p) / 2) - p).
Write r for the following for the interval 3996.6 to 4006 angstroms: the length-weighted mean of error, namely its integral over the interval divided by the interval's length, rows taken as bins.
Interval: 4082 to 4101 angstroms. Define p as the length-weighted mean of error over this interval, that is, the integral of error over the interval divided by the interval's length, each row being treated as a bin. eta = 0.48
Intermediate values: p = 0.100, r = 0.1099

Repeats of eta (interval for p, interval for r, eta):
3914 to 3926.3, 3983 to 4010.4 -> 0.33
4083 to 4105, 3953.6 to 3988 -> 0.25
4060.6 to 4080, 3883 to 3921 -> 0.72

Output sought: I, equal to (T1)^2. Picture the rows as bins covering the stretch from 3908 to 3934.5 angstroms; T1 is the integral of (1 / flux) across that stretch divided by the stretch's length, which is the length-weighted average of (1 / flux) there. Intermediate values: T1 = 2.3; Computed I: 5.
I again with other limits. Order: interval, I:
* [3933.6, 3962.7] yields 12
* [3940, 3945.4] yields 3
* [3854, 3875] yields 3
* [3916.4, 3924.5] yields 3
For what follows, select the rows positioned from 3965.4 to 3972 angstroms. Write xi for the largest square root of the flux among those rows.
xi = 0.59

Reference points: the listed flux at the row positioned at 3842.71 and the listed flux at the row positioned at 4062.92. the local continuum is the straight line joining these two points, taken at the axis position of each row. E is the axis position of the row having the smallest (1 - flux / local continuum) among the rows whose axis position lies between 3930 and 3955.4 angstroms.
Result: 3954.92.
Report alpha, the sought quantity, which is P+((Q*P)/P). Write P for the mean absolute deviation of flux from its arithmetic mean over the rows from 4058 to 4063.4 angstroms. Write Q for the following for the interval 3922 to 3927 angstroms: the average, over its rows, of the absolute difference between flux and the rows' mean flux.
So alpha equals 0.188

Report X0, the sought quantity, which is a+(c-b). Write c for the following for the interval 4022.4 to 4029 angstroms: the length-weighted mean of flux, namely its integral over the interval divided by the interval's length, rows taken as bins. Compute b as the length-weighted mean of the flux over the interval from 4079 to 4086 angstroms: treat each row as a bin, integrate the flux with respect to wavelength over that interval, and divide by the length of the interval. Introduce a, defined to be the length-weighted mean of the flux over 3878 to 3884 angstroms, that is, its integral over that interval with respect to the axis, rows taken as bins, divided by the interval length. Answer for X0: 0.5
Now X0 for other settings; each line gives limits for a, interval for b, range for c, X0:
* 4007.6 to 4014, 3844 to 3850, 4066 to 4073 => 1.2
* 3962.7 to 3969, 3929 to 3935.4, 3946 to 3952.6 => 0.7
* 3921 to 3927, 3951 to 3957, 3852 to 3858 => 0.4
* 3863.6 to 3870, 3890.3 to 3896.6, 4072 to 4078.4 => 0.8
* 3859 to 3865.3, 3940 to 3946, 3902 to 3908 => 0.7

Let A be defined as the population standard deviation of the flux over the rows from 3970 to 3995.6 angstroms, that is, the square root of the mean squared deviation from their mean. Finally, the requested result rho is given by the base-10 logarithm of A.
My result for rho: -0.6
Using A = 0.24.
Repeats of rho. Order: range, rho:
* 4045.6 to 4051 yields -0.7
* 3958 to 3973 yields -0.7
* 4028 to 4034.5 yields -1.3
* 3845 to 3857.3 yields -0.9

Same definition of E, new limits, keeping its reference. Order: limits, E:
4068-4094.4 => 4089.19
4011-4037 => 4021.96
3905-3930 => 3907.85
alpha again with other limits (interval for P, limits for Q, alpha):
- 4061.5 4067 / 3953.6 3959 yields 0.144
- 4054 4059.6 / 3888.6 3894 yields 0.132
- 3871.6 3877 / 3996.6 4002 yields 0.138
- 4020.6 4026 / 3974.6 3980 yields 0.249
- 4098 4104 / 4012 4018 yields 0.221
